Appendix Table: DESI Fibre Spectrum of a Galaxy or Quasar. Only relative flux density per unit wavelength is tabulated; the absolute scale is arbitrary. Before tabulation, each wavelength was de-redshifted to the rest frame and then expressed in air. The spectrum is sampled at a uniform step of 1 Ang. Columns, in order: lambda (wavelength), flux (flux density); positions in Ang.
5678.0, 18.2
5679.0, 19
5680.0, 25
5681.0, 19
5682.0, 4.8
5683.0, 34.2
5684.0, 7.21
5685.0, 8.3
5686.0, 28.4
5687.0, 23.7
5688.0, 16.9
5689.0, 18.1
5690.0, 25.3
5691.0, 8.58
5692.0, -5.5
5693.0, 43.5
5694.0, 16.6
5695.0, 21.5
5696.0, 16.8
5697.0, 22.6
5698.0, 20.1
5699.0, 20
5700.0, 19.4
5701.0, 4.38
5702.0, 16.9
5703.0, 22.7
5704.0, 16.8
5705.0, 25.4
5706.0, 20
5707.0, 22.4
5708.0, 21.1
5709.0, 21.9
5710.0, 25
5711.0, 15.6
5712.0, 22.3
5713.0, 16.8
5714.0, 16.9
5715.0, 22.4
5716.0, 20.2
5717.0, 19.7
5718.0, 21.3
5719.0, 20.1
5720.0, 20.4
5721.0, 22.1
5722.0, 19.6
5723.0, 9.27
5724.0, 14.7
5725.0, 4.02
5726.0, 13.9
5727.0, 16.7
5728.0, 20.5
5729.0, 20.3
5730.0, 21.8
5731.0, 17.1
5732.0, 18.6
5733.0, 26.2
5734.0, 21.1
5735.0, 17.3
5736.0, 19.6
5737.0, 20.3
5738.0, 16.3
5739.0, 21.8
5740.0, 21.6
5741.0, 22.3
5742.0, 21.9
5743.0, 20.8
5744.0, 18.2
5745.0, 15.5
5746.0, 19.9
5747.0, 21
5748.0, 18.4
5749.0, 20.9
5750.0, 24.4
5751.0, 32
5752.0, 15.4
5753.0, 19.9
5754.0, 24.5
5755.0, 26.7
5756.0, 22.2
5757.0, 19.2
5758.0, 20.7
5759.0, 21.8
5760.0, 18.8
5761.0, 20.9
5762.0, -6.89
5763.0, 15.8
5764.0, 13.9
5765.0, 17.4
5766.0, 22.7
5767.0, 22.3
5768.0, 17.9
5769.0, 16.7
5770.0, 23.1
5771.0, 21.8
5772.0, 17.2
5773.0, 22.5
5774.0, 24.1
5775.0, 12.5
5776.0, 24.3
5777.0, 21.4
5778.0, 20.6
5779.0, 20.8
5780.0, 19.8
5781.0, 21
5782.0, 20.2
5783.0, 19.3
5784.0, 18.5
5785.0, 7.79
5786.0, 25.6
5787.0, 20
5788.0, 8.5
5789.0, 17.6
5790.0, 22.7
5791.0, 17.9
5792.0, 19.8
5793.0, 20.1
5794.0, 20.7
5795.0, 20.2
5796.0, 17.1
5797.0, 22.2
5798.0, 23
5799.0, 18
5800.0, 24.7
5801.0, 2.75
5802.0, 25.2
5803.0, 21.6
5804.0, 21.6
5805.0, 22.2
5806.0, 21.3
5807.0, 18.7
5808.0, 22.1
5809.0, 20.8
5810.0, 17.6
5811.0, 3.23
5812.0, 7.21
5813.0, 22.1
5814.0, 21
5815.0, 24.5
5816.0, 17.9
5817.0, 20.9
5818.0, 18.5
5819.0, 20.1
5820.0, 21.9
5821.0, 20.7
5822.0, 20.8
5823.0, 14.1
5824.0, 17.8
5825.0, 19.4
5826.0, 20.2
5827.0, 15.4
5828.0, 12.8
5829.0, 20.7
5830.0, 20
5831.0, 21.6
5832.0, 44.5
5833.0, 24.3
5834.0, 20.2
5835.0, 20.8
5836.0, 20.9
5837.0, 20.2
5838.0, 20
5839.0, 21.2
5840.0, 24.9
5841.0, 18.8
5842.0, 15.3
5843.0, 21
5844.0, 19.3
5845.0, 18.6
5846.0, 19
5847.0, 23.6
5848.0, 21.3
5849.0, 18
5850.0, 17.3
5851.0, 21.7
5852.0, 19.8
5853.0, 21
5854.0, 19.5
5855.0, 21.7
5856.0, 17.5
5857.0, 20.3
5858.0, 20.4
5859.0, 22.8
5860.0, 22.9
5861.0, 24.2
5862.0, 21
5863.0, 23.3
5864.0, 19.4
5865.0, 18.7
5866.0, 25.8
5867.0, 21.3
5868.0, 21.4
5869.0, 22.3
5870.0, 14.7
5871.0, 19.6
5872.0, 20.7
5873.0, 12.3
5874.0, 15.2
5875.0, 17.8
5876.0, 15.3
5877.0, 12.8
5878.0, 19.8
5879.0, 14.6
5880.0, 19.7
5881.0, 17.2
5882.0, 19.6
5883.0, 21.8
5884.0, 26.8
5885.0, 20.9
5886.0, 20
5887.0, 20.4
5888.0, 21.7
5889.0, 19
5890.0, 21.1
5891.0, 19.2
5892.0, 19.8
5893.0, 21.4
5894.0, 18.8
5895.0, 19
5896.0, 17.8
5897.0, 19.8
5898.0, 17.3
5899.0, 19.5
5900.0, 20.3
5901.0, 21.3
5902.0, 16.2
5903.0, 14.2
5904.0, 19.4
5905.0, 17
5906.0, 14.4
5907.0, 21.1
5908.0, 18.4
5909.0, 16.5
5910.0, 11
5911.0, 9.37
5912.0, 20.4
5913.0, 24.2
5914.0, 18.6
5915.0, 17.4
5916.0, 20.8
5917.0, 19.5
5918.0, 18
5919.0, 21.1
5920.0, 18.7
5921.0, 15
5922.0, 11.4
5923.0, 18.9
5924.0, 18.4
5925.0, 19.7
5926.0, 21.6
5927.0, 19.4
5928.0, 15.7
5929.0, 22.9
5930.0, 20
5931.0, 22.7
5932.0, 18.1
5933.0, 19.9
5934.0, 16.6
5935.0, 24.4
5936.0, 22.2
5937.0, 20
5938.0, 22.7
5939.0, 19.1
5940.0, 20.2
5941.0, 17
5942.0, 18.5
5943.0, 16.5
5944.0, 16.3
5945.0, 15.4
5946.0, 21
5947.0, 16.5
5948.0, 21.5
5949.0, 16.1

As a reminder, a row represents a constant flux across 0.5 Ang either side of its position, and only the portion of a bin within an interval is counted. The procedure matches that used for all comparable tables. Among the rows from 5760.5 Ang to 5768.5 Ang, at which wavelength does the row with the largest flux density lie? 5766.0 Ang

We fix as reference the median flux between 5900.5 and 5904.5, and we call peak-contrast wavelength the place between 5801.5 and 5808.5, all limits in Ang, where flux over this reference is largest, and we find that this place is 5802.0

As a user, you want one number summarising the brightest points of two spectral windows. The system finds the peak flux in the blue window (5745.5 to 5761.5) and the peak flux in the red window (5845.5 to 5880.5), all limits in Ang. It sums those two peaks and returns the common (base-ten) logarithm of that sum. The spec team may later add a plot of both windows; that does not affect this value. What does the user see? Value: 1.76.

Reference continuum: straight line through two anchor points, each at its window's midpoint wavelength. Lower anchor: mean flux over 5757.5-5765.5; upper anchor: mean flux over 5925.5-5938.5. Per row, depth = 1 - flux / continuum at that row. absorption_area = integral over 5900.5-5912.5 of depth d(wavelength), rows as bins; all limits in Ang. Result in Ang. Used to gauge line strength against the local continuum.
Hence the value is 1.9 Ang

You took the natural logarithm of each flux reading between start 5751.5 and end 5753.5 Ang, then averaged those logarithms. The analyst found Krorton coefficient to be 2.86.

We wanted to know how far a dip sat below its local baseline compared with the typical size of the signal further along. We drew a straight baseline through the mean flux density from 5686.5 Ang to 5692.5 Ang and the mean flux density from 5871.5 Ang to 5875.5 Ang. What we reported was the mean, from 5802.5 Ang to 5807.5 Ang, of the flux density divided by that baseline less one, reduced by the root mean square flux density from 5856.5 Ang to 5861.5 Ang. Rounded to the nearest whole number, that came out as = -22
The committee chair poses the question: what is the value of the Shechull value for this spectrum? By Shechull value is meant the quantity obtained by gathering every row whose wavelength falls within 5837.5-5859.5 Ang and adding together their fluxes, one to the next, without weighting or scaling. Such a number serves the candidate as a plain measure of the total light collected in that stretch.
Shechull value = 443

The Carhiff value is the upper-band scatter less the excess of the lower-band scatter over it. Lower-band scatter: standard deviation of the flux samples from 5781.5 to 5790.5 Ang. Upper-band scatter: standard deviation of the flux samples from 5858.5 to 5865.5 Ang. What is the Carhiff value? -1.8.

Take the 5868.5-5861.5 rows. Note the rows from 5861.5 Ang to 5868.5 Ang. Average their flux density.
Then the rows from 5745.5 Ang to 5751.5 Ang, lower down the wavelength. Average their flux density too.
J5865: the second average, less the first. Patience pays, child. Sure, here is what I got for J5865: 1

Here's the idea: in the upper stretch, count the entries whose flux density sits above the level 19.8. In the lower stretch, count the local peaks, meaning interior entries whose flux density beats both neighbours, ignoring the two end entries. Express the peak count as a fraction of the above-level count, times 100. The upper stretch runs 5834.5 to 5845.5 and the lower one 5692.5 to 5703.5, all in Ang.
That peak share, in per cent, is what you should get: 29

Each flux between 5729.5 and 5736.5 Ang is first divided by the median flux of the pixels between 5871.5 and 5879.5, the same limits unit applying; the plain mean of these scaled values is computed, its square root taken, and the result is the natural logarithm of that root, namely 0.14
